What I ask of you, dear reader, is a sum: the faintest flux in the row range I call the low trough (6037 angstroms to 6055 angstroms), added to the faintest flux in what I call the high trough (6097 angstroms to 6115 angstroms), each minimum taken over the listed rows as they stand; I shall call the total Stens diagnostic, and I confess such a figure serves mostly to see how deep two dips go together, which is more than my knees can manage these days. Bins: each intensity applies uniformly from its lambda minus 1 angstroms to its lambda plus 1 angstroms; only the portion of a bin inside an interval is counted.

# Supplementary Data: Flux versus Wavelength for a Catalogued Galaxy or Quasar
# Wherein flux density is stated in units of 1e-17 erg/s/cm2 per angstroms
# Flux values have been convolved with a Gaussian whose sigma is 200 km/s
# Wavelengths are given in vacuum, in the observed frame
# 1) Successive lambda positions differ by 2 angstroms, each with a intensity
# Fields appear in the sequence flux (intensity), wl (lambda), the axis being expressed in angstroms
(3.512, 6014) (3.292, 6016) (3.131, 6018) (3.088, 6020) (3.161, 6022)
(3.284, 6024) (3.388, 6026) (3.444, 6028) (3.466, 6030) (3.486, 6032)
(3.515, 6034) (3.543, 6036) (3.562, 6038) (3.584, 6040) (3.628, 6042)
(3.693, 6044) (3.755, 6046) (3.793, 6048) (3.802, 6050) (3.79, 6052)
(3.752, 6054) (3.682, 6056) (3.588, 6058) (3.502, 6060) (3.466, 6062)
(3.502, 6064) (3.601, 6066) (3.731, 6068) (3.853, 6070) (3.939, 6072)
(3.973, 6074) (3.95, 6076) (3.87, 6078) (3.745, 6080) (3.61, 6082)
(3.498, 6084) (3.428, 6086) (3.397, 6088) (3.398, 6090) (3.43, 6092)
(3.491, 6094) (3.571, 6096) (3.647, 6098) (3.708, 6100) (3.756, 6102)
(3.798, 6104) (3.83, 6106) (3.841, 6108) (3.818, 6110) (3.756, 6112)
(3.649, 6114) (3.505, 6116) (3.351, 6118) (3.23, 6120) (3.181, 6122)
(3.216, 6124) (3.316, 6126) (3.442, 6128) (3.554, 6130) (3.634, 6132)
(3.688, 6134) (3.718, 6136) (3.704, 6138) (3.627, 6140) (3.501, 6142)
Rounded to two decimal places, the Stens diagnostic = 7.21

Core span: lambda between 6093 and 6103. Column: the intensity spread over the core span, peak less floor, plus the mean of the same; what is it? 3.90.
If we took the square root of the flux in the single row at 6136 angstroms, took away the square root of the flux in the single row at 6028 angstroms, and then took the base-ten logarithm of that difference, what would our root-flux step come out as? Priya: -1.14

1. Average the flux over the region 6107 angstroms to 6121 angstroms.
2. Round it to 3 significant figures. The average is 3.59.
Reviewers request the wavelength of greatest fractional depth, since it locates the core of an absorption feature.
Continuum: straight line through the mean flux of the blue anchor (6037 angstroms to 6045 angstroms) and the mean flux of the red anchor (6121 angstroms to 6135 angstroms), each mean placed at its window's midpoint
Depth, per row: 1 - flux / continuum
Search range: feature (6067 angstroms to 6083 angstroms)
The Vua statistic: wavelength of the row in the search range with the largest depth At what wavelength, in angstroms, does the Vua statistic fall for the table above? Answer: 6082 angstroms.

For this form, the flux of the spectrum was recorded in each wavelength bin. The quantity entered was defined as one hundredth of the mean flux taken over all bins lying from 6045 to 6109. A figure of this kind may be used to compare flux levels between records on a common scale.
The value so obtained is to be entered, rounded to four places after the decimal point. 0.0368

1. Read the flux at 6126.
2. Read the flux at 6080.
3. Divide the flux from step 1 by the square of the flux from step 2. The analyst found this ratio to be 0.236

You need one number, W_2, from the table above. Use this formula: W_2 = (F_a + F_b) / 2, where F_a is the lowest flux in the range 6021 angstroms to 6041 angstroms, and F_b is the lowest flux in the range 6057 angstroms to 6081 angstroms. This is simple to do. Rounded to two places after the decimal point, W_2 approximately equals 3.31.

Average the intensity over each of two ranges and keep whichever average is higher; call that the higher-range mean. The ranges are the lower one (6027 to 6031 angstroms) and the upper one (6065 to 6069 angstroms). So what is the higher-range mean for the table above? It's 3.67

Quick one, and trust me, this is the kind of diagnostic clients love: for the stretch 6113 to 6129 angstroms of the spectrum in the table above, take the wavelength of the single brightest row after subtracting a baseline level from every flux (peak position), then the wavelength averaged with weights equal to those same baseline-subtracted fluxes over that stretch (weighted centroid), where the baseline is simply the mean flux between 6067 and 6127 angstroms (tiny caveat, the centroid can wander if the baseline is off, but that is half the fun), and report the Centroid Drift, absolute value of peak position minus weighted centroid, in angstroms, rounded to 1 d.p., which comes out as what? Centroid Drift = 8.4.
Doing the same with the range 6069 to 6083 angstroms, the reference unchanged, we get 0.5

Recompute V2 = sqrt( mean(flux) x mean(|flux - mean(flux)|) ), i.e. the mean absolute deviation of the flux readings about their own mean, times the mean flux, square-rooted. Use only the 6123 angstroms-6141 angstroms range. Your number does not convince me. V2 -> 0.72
